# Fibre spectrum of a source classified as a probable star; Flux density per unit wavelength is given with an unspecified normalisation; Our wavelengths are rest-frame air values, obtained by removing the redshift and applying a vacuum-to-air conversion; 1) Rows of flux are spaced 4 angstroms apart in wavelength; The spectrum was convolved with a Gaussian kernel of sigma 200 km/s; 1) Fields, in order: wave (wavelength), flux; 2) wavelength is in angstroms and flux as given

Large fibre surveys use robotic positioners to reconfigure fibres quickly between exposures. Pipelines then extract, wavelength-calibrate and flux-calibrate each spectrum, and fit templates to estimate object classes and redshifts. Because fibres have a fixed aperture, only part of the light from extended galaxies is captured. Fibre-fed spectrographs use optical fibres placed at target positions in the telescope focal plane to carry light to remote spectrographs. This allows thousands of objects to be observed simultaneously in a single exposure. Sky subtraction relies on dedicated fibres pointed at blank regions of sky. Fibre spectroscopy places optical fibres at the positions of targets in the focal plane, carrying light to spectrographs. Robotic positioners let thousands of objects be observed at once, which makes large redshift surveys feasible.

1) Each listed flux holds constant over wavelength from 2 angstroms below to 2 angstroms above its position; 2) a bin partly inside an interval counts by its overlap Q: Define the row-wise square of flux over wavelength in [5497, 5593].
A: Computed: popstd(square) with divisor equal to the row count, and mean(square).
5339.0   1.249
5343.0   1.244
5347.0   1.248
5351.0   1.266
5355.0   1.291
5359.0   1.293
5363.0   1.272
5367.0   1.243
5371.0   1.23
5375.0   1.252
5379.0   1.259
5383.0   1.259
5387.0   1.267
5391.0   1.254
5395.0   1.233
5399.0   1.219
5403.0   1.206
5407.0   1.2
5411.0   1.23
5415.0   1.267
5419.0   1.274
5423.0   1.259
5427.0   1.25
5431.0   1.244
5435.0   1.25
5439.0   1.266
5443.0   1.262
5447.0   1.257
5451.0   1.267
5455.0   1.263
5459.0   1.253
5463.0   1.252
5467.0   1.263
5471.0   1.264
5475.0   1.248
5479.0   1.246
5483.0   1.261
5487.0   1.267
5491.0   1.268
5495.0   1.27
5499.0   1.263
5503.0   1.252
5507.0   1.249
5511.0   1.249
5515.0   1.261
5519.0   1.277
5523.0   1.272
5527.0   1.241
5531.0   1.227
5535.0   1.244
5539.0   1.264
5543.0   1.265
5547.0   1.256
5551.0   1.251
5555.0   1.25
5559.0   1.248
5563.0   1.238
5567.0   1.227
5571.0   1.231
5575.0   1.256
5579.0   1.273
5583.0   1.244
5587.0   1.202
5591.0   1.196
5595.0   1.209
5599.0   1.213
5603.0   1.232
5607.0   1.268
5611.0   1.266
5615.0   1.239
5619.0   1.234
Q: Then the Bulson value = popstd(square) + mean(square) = 1.60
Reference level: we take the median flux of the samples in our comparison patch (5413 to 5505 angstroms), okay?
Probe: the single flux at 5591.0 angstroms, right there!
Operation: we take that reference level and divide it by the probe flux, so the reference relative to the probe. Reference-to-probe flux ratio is 1.055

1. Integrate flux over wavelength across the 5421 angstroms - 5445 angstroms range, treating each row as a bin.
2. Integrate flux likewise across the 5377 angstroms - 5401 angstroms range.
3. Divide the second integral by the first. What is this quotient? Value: 0.99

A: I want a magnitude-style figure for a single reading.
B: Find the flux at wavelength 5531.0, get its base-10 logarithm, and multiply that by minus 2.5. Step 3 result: -0.222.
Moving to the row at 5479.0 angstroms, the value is -0.239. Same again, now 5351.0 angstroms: -0.256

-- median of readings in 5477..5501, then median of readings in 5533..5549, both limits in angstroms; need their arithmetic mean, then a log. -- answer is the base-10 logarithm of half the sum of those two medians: 0.1012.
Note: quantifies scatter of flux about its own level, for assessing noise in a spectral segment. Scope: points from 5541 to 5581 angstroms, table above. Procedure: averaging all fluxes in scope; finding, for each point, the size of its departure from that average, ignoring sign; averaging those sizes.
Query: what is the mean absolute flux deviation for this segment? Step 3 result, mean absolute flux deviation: 0.0108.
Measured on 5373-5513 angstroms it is 0.0120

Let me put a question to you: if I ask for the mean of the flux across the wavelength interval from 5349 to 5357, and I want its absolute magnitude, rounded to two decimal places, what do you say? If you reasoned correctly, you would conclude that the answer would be 1.28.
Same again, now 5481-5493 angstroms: 1.27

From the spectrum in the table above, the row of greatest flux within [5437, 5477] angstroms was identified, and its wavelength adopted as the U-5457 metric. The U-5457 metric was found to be 5451.0 angstroms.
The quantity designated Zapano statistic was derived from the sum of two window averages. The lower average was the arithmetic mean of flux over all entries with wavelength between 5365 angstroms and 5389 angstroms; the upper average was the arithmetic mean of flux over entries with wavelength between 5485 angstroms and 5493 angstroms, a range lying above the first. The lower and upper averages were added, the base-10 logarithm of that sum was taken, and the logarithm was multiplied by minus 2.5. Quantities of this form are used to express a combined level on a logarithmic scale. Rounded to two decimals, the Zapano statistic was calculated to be -1.00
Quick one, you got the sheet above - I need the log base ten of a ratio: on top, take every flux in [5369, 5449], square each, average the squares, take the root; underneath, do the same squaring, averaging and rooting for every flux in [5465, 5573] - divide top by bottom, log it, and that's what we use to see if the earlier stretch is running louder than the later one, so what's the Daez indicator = -0.0024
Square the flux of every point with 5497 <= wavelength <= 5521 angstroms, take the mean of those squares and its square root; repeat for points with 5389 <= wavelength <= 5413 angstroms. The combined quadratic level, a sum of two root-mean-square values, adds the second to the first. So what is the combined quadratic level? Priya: 2.48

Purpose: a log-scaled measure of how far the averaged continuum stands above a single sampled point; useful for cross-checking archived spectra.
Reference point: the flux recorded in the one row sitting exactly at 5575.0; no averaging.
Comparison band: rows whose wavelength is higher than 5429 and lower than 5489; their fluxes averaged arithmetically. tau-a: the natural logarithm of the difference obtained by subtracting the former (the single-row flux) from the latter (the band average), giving -6.5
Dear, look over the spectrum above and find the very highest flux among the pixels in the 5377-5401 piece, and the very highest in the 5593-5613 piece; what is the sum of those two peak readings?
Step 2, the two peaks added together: 2.535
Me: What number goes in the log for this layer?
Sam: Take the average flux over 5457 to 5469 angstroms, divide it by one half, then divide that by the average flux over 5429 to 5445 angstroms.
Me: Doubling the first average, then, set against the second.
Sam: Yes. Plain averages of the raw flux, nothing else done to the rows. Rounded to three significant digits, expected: 2.00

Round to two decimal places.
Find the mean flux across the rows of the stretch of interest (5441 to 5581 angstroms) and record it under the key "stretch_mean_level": 1.26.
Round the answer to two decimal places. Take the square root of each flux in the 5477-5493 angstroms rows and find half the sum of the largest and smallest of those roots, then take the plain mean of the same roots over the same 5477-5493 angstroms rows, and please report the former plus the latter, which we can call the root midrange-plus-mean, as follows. 2.24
